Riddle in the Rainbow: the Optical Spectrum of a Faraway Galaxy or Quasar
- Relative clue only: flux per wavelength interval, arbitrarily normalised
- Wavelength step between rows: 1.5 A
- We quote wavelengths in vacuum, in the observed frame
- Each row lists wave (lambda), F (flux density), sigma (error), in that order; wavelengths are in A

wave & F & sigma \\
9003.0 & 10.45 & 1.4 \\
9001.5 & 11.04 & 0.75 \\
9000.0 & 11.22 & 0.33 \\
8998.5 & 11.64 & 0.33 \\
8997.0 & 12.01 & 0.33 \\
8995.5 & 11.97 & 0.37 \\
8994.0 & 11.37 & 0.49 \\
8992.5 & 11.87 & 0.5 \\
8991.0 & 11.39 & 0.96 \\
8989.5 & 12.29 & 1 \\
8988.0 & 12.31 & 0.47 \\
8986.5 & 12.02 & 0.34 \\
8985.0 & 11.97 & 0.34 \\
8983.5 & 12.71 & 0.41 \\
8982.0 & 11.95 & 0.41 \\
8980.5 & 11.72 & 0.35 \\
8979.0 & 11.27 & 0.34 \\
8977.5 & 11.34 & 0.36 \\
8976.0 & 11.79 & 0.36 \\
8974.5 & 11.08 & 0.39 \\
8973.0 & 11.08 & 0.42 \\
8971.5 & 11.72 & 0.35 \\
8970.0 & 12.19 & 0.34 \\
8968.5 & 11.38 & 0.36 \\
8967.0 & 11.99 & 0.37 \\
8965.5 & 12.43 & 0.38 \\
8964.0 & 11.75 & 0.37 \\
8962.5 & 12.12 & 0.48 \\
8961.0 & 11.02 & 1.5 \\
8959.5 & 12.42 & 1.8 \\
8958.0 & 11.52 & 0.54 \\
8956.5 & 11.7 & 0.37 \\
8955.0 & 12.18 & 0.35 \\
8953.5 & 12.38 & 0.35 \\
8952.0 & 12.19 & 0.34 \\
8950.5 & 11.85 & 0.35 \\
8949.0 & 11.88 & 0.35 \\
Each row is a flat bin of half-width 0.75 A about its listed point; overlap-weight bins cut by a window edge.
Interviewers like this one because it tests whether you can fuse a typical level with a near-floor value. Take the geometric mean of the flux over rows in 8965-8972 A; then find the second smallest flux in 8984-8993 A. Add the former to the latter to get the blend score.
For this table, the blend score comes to 23.8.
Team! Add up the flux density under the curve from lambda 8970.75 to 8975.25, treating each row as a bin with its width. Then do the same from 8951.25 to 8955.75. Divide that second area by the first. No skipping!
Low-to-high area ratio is 1.08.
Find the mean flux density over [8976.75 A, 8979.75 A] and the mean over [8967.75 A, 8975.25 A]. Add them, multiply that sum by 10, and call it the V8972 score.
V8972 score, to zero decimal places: 228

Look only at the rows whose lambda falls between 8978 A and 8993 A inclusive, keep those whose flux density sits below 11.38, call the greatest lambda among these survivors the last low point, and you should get 8979.0 A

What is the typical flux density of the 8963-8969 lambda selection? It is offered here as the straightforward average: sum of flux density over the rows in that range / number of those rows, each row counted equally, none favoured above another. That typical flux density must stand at 11.9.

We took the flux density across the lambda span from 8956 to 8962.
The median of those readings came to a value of 11.6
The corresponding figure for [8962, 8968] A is 12.1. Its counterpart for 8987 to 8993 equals 12.1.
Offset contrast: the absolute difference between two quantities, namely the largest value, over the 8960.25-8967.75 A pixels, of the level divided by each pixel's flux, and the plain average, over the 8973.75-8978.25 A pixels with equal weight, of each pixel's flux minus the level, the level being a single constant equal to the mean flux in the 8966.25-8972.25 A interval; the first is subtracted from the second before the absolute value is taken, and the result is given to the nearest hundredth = 1.49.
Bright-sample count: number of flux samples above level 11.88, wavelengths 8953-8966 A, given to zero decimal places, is 5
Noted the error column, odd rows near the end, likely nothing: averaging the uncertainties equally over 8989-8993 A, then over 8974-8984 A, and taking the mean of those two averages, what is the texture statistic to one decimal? 0.6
